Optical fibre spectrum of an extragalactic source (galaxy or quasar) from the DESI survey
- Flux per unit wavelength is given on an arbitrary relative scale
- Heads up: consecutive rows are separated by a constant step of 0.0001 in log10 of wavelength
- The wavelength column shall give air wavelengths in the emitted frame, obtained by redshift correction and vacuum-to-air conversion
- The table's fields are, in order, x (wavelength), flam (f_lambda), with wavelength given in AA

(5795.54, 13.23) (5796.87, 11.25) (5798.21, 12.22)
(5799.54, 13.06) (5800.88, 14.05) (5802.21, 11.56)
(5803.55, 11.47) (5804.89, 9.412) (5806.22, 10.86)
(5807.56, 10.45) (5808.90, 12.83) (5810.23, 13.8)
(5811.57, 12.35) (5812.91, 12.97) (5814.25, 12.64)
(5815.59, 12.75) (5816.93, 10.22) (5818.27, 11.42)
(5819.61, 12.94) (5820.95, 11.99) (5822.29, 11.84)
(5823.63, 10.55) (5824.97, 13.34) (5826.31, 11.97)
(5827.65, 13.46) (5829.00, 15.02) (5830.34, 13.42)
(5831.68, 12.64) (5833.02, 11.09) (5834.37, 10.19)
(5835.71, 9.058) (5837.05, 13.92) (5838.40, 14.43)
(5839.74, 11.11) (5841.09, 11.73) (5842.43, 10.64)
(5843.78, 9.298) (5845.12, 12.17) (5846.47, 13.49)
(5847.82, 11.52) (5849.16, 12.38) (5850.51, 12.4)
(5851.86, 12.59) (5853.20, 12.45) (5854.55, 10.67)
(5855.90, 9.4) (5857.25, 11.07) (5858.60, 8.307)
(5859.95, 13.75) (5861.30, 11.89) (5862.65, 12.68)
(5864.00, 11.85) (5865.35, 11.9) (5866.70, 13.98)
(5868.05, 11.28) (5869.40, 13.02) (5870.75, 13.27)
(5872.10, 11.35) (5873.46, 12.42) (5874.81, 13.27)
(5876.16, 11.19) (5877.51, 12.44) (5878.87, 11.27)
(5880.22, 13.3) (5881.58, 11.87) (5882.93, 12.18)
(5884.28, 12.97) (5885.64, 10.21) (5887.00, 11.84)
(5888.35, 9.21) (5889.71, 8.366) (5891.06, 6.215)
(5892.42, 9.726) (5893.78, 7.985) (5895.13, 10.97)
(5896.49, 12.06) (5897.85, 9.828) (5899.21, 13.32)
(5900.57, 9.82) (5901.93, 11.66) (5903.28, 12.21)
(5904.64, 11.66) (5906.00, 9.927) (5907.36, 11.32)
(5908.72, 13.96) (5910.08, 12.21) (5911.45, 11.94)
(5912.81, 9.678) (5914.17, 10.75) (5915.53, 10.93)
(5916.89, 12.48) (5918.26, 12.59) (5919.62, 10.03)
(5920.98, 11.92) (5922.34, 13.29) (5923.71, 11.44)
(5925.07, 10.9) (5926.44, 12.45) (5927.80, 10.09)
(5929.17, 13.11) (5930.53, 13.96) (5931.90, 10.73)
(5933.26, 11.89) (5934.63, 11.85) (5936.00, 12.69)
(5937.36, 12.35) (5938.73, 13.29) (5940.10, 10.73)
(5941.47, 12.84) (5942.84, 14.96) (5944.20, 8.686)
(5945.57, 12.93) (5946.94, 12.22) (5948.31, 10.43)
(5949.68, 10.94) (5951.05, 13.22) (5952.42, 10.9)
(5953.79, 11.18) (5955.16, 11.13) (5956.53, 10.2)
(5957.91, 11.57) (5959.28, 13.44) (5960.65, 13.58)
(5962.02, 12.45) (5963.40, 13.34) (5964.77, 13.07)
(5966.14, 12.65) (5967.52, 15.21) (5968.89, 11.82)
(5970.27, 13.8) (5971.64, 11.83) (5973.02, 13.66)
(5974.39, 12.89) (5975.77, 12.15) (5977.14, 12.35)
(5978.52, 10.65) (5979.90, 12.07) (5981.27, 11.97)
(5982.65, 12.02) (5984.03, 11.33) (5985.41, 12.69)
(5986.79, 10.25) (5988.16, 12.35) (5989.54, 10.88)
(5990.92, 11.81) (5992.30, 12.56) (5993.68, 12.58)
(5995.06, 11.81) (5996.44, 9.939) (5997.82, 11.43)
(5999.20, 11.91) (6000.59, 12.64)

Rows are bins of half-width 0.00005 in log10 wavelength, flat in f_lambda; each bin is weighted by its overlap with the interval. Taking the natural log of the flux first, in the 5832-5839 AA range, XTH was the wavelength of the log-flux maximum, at 5838.40 AA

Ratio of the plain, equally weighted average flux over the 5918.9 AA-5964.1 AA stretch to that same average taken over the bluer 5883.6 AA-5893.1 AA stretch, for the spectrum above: 1.22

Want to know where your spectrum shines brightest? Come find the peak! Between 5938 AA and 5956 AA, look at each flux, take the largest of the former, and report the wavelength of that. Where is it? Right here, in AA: 5942.84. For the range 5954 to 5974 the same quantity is 5967.52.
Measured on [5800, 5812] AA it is 5800.88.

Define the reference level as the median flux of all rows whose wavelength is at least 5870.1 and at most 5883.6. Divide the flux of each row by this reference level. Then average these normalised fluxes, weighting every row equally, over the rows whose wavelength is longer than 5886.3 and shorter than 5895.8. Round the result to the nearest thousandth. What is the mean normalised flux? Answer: 0.747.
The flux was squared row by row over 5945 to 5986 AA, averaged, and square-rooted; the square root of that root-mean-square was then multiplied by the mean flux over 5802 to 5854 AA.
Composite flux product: 42.1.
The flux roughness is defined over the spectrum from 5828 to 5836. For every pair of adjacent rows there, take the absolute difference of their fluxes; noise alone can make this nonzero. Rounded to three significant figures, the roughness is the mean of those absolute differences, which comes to 1.19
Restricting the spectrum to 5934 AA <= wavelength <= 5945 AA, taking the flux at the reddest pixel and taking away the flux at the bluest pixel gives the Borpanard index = -3.2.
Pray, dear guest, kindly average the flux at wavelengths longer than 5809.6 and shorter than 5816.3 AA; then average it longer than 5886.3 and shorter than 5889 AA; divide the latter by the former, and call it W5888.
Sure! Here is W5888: 0.82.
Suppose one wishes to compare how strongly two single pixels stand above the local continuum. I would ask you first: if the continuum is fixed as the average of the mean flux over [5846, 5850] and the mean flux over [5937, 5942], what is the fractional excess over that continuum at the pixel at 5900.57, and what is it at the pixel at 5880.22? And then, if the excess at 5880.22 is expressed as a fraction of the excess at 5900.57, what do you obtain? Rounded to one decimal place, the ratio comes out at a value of -0.4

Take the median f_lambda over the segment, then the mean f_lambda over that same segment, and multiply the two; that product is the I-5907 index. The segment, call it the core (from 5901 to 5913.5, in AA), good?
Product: 135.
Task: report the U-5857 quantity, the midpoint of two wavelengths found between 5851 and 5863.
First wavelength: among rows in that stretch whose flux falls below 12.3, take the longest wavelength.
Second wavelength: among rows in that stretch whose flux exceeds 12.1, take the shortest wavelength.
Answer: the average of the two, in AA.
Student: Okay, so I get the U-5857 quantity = 5856.6 AA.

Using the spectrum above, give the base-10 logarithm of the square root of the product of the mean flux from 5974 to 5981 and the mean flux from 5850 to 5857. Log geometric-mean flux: 1.07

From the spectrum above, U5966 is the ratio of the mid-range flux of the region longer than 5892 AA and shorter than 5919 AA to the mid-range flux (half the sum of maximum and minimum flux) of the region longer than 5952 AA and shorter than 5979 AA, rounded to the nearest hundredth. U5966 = 0.86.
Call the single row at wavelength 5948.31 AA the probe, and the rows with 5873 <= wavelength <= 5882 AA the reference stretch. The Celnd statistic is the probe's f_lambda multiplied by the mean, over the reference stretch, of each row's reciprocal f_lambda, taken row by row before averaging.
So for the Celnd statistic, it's 0.85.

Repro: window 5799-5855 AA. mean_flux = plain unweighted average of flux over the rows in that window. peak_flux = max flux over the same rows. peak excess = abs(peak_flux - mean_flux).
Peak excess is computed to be 2.97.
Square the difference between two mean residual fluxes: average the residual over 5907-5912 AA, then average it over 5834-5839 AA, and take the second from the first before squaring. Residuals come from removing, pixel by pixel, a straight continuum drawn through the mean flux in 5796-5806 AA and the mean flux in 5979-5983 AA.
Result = 0.2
